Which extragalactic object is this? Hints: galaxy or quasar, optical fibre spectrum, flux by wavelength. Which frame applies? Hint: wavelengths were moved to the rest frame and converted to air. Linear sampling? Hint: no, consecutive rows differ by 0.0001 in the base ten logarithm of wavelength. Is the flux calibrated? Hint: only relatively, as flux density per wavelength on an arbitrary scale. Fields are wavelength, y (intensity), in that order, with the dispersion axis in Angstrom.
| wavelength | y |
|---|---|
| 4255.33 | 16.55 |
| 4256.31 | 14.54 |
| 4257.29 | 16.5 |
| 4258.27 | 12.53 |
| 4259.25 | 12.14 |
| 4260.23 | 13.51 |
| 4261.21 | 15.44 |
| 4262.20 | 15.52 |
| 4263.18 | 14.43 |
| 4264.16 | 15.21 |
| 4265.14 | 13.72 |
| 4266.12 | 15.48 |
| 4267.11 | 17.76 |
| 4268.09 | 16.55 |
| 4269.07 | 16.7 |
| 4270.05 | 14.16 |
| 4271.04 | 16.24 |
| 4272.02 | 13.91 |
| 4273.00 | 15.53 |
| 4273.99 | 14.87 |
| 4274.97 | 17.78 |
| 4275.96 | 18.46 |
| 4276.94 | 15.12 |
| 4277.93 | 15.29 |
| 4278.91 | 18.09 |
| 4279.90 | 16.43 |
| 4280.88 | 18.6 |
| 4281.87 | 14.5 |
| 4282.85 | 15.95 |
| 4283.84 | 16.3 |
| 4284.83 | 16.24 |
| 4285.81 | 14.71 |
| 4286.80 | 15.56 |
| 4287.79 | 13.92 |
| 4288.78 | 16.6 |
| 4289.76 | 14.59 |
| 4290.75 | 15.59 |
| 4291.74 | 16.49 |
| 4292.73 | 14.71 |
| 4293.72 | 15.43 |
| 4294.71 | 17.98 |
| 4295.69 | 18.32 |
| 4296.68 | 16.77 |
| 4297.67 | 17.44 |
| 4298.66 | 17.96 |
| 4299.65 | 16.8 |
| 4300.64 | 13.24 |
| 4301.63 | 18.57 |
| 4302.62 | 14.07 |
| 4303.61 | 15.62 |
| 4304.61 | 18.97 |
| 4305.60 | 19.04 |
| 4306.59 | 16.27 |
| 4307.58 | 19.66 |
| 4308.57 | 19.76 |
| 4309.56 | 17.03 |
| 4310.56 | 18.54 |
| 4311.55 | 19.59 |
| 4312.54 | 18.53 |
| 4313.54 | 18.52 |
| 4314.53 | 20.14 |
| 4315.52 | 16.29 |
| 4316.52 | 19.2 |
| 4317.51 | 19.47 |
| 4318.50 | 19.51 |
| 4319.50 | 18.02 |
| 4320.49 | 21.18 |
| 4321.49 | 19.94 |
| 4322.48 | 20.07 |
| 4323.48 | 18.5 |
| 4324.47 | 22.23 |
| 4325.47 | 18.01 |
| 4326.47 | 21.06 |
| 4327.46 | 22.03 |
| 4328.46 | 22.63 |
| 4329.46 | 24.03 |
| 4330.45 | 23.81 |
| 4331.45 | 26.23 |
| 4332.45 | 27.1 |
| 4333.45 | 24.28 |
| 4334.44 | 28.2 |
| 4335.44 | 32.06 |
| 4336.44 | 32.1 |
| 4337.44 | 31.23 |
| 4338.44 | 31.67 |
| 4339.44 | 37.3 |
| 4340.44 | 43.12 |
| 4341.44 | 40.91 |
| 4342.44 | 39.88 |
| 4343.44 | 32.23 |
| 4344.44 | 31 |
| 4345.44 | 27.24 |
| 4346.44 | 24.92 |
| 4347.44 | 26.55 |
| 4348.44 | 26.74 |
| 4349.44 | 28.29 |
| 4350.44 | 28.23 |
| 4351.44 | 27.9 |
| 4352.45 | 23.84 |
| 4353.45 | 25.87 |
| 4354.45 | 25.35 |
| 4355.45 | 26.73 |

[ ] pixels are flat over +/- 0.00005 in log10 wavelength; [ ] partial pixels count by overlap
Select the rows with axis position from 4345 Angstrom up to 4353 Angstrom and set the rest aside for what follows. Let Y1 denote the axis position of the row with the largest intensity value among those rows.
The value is 4349.44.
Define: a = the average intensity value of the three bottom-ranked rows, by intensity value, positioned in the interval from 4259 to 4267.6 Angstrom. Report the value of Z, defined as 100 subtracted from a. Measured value -87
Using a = 13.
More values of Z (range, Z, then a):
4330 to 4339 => -75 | 25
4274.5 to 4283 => -85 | 15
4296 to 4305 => -86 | 14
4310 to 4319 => -82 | 18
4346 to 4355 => -75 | 25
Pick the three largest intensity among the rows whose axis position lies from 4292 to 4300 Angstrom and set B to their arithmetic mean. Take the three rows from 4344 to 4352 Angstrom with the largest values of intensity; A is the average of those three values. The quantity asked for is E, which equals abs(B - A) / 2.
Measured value 6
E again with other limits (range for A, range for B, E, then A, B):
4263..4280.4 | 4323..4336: 6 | 18.1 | 29.1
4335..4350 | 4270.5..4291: 11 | 41.3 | 18.4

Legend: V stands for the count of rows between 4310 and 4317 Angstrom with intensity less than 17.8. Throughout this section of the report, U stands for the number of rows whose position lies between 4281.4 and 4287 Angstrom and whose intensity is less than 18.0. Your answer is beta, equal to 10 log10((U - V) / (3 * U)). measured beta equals -5.6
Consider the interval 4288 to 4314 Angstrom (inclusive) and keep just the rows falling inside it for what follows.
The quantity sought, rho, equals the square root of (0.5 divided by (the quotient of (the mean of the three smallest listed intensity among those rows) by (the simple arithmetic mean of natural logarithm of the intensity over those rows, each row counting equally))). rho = 0.319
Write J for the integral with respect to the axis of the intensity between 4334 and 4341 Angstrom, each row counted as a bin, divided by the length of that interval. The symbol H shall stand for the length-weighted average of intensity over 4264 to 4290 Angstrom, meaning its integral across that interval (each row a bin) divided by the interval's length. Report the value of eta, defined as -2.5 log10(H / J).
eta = 0.82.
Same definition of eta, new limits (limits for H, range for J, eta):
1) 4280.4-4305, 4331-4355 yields 0.67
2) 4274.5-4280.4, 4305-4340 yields 0.31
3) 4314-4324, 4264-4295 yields -0.21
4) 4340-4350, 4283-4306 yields -0.73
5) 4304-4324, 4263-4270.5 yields -0.21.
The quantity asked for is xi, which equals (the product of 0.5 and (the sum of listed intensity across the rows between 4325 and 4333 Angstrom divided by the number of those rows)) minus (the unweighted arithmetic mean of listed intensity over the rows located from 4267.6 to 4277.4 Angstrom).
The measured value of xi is -4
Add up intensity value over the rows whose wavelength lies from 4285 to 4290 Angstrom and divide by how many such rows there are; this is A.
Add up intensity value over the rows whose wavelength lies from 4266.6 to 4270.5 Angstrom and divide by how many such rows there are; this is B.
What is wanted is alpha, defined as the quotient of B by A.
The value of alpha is 1.08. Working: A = 15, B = 16.3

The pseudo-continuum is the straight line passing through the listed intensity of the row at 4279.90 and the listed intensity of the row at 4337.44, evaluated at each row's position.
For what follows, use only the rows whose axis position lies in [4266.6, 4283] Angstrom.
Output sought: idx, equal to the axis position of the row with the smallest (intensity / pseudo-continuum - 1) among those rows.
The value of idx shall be 4281.87 Angstrom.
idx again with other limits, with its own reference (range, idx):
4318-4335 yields 4325.47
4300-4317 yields 4300.64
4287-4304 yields 4300.64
